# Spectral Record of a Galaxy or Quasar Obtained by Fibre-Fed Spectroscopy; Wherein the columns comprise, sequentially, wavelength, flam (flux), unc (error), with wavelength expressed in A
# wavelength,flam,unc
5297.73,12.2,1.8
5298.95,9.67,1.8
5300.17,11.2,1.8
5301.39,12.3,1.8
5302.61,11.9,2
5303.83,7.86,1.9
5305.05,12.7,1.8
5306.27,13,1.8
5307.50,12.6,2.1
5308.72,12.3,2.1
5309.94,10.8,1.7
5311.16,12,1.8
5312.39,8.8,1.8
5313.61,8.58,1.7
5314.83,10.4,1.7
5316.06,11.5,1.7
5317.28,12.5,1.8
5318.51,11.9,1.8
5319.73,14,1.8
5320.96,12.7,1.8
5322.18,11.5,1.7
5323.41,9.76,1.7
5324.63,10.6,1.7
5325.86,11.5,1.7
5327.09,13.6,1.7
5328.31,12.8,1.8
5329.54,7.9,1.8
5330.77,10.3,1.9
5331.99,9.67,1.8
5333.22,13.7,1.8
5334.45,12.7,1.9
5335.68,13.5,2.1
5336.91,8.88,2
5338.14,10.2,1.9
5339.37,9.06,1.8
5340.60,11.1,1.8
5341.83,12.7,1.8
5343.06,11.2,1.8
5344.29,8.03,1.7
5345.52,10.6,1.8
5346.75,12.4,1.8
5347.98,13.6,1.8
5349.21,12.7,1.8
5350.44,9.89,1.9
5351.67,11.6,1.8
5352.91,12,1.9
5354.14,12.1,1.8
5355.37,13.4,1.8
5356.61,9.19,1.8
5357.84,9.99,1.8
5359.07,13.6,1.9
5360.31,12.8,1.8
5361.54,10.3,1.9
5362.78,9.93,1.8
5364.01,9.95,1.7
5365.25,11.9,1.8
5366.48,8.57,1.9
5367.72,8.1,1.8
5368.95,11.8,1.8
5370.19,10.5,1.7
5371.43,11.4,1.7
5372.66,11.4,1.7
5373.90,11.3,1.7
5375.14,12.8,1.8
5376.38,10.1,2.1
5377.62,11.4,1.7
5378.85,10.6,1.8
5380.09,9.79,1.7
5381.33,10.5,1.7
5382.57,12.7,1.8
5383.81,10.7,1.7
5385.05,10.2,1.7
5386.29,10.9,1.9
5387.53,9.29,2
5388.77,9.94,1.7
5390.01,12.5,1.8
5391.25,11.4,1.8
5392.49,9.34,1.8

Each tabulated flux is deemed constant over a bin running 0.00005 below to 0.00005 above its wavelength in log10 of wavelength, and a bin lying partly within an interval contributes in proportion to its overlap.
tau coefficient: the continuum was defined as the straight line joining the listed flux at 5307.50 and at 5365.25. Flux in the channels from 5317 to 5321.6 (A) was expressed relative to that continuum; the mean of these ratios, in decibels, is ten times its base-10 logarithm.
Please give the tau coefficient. 0.11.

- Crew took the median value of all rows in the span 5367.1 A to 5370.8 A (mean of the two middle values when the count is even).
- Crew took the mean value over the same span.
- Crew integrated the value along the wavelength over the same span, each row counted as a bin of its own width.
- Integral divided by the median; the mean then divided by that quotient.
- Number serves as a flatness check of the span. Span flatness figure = 2.8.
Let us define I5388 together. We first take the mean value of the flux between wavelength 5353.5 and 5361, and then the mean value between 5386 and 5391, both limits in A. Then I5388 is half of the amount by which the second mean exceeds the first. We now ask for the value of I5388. -0.6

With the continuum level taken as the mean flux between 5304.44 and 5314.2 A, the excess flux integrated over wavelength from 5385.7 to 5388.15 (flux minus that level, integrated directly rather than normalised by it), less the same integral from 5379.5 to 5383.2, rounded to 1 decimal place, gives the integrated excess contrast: -1.8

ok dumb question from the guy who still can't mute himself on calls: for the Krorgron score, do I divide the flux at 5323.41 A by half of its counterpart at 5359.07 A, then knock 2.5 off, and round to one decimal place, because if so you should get -1.1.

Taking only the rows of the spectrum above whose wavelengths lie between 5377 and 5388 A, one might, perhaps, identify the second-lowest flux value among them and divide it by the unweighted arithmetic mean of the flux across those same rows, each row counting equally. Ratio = 0.92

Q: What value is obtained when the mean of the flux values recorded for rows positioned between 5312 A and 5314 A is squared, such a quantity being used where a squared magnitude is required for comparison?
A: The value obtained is 76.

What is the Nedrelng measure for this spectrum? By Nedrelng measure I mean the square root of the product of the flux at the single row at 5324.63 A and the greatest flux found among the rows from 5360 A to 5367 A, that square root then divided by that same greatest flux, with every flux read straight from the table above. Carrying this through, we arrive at 0.91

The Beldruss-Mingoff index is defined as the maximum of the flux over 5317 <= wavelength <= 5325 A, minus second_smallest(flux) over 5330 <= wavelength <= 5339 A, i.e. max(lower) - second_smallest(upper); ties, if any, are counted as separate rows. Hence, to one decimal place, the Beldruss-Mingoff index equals 4.3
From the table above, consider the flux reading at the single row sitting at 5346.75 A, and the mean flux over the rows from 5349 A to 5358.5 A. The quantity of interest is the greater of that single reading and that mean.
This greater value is 12.4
